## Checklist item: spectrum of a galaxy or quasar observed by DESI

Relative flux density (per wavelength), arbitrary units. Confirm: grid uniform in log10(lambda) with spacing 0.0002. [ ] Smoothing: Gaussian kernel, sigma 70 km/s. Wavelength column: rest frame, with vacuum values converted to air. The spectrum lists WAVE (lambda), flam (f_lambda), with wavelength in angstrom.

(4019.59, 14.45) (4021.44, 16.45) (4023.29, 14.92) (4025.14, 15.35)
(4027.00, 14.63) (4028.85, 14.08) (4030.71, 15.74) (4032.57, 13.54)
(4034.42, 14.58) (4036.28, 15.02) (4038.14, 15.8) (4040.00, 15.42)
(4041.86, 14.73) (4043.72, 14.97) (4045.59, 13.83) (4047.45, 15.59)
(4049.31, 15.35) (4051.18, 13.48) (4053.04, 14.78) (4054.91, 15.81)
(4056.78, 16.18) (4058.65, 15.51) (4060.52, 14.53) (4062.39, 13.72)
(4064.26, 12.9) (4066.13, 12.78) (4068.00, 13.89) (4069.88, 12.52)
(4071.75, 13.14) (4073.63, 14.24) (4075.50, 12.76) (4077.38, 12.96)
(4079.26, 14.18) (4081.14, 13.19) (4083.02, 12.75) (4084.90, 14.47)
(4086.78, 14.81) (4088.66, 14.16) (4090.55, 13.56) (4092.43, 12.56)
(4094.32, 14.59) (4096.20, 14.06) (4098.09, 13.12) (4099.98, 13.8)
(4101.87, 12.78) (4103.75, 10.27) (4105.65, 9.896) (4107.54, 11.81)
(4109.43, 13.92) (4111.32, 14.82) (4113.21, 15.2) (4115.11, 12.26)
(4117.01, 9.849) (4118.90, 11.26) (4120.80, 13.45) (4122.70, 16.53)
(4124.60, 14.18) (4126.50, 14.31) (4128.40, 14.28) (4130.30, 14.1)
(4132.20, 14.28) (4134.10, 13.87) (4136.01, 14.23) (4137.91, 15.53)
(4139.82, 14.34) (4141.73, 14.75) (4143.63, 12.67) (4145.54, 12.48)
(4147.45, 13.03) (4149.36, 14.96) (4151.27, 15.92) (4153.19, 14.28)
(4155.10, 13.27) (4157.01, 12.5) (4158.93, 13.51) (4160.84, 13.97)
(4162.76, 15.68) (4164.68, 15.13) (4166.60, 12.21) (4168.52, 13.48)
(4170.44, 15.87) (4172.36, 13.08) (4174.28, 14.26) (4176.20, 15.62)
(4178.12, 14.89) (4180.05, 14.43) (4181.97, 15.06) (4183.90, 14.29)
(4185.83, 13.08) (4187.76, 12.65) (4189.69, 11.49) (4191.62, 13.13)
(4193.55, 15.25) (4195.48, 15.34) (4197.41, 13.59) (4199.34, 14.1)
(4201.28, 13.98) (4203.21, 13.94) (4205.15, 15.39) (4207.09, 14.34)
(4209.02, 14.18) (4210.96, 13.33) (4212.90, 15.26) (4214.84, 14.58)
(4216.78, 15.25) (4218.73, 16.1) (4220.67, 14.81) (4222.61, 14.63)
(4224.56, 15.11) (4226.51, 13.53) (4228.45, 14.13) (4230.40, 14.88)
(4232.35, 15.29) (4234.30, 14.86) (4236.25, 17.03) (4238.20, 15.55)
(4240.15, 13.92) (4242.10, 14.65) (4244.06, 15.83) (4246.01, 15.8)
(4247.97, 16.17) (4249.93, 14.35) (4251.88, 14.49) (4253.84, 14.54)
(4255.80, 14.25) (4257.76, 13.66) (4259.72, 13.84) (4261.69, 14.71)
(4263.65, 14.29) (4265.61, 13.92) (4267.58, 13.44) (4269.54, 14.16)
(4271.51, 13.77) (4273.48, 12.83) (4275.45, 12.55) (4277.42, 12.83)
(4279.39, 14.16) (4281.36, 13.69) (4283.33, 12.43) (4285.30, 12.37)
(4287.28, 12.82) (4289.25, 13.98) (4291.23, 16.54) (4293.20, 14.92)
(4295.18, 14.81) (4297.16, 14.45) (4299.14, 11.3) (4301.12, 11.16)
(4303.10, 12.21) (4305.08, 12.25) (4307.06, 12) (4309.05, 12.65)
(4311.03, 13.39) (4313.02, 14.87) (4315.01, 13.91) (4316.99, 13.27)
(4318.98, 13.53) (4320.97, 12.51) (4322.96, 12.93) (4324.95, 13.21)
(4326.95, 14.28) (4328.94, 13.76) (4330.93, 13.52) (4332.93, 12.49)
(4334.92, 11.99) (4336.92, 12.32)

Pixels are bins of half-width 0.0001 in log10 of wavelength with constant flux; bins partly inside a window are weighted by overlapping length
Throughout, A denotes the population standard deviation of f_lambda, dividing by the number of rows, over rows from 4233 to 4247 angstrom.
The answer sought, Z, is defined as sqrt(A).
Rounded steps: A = 0.93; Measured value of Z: 0.96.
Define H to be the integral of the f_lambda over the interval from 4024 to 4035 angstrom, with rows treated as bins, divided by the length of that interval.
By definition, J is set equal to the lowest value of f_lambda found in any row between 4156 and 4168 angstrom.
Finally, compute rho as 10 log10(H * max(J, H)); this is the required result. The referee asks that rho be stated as 23.3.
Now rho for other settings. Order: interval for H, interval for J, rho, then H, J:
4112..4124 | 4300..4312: 22.4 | 13.2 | 11.16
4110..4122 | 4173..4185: 22.7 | 12.9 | 14.26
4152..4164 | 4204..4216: 22.9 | 13.9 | 13.33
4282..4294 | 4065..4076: 22.8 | 13.8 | 12.52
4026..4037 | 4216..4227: 23.3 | 14.6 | 13.53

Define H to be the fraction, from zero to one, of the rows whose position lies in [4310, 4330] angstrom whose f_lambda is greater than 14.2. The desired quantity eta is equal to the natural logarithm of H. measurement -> -1.6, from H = 0.20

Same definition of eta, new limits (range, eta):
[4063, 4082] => -2.3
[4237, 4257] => -0.1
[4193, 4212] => -0.9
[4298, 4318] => -2.3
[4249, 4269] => -0.5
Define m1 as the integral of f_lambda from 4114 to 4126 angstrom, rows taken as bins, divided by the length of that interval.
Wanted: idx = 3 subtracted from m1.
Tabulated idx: 10.0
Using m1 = 13.0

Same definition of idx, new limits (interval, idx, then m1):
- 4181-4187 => 11.1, 14.1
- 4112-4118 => 9.5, 12.5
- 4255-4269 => 11.0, 14.0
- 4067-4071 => 10.2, 13.2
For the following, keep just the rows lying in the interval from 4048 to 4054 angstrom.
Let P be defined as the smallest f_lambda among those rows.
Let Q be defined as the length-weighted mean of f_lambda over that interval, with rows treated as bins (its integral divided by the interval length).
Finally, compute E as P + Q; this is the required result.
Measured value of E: 28.1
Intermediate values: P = 13.48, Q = 14.6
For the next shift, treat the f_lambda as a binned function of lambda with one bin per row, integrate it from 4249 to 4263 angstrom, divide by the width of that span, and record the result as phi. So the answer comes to 14.3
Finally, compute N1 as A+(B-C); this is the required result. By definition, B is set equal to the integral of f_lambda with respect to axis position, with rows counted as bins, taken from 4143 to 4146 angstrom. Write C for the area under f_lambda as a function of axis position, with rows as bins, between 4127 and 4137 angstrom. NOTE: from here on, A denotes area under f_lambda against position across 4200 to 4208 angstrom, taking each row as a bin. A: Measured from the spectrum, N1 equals 11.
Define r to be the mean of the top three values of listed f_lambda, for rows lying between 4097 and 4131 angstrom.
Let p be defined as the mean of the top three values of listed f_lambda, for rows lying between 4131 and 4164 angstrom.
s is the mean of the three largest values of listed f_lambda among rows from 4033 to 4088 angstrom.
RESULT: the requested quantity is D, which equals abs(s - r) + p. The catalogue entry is 16.1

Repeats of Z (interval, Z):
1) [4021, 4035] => 0.93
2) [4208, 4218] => 0.85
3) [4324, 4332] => 0.63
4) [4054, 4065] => 1.08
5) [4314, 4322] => 0.72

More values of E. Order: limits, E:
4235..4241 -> 29.4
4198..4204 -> 27.9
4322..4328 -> 26.4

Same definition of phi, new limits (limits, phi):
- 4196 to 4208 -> 14.3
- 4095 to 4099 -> 13.7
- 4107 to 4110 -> 12.9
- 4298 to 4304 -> 11.6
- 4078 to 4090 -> 13.9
